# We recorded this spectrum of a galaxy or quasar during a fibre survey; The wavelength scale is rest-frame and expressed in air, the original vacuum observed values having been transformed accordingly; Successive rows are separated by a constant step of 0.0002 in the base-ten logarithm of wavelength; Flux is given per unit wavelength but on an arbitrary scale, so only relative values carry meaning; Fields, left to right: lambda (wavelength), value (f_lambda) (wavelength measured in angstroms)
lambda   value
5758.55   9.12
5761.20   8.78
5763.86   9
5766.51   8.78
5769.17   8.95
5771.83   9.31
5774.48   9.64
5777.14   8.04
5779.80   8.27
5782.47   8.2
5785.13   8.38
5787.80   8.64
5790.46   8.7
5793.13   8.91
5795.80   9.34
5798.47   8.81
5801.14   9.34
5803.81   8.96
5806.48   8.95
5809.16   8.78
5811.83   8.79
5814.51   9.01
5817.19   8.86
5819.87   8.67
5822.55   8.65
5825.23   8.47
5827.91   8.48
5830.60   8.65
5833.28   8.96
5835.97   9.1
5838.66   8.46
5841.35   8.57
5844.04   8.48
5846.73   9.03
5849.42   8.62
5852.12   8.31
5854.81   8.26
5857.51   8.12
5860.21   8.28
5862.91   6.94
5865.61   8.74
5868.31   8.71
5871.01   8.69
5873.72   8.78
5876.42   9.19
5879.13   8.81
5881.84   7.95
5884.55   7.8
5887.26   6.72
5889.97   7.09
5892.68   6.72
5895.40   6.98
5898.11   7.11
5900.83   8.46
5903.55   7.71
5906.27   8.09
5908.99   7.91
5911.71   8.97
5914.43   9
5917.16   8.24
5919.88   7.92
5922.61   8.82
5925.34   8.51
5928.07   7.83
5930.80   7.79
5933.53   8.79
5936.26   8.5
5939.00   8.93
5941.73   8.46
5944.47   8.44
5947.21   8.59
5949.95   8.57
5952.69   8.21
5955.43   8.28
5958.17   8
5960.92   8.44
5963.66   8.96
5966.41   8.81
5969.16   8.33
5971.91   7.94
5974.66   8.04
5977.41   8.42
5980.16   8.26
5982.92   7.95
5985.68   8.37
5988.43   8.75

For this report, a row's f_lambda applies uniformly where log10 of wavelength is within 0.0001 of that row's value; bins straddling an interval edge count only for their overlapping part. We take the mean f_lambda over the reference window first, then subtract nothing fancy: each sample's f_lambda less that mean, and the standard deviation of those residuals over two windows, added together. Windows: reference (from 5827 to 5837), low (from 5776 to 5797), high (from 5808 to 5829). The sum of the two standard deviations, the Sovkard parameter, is 0.6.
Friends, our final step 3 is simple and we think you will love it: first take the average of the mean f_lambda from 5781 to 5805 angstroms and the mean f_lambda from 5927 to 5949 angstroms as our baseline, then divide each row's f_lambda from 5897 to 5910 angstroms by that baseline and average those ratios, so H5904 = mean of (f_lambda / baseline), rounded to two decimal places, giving 0.91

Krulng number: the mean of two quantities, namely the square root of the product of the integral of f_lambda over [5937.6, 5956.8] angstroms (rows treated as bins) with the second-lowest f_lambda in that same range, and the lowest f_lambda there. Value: 22.5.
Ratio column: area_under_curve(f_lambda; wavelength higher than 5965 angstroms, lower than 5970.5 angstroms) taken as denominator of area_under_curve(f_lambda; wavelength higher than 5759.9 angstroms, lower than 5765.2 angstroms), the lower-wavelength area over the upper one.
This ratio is 1.00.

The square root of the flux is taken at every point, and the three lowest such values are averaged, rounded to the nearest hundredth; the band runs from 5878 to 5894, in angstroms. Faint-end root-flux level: 2.62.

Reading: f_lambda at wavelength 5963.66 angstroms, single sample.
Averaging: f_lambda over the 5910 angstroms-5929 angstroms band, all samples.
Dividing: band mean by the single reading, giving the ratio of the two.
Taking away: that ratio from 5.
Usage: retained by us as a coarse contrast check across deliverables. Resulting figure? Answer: 4.05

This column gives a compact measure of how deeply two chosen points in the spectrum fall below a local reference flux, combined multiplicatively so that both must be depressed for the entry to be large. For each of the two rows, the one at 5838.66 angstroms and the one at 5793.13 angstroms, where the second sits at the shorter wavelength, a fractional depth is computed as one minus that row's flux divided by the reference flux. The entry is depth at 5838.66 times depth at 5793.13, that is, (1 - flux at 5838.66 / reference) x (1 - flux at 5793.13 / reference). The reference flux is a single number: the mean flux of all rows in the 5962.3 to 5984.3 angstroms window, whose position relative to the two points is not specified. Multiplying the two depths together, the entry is 0.0010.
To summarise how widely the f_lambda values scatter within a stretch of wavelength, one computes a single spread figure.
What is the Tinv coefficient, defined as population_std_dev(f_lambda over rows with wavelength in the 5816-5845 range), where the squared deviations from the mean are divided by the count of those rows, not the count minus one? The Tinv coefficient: 0.21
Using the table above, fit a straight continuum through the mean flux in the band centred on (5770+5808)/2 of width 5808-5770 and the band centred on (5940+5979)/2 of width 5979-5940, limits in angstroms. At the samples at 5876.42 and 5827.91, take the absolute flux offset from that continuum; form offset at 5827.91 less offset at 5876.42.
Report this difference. -0.3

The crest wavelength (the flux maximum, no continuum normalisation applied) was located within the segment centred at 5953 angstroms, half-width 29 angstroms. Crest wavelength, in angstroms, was 5963.66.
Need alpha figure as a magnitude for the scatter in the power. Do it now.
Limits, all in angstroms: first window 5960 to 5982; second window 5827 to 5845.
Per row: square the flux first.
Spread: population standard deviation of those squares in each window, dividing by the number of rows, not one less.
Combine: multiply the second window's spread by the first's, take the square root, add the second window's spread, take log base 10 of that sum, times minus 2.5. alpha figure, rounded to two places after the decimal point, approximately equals -2.38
